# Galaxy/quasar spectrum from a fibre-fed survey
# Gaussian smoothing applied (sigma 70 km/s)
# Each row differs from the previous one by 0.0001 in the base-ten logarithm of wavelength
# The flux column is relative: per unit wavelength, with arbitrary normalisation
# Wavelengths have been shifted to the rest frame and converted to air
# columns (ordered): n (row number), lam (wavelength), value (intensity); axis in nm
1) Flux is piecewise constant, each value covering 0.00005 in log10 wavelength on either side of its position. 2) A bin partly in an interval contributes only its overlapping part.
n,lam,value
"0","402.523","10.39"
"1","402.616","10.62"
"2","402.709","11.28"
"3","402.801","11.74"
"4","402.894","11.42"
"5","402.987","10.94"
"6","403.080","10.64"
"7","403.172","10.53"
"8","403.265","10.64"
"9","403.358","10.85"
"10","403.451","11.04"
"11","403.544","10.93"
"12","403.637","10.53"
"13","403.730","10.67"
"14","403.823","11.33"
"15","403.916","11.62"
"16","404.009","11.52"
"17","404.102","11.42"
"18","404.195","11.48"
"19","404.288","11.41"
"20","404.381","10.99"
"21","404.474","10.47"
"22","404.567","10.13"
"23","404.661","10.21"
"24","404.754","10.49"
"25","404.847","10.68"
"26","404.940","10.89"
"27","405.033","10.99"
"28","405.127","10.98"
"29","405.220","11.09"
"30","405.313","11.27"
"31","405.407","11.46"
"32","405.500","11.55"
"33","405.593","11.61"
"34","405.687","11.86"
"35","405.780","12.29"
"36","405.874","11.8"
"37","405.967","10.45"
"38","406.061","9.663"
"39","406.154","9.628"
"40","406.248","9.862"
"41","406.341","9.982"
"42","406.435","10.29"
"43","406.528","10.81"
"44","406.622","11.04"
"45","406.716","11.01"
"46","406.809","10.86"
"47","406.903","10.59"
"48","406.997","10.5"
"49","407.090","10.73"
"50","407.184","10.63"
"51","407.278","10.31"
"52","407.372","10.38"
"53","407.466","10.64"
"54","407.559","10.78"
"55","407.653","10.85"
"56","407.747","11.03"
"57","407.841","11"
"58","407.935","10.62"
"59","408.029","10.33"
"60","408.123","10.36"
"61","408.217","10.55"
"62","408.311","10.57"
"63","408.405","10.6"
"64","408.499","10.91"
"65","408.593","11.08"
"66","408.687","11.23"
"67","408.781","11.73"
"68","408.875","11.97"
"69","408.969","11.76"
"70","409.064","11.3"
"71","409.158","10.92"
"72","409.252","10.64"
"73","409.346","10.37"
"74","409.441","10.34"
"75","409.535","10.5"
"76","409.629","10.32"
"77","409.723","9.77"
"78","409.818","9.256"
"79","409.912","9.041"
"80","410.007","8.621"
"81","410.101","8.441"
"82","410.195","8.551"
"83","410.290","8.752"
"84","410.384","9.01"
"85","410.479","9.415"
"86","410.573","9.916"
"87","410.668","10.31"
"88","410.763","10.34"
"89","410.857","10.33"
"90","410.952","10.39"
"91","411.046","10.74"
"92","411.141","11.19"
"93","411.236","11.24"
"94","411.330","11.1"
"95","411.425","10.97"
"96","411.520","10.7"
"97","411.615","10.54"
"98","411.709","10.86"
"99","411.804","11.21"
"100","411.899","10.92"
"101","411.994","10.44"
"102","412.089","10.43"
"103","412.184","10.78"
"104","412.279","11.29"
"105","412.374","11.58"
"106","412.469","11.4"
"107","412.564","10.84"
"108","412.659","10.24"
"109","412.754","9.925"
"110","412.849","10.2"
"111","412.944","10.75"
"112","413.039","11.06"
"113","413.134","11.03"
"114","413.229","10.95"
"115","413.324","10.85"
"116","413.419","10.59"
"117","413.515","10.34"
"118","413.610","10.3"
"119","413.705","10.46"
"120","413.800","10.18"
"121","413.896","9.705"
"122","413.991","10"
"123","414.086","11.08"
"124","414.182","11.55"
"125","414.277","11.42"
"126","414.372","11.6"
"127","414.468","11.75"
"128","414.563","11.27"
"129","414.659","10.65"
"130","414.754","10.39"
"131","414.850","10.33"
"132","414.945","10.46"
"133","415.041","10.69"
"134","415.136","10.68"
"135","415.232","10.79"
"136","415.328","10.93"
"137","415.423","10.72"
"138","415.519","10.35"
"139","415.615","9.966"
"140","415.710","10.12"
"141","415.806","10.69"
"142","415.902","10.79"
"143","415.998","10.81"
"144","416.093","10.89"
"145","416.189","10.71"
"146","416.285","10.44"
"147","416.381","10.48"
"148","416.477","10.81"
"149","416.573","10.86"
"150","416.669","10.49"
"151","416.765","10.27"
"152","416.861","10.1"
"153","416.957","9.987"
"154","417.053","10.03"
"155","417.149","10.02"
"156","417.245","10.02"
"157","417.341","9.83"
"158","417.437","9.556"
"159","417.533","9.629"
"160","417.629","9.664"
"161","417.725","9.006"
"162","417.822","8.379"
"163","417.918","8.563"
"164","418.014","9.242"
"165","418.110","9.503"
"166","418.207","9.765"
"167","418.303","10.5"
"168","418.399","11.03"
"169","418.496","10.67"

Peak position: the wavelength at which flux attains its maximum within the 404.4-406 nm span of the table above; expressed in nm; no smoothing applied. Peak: 405.780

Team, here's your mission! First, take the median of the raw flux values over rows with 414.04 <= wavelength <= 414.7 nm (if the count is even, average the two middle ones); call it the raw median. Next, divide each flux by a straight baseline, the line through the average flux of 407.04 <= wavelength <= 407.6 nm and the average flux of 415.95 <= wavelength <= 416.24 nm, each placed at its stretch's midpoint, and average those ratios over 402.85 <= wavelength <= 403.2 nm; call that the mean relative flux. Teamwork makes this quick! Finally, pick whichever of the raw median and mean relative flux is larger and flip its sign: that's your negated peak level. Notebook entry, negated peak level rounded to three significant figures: -11.4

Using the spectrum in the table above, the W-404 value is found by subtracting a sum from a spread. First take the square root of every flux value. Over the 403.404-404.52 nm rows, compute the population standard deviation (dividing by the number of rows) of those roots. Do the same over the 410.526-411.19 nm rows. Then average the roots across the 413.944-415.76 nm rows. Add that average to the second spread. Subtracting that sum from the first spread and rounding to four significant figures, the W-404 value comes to -3.281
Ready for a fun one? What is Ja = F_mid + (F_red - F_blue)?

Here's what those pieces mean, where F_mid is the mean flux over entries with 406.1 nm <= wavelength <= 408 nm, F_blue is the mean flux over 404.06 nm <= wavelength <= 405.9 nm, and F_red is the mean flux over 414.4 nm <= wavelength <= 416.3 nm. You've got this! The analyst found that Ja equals 10.1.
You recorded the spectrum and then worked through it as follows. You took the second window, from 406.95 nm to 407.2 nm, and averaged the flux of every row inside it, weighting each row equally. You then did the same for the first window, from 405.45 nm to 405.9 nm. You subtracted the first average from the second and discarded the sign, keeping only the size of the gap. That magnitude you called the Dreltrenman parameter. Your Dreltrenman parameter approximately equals 1.2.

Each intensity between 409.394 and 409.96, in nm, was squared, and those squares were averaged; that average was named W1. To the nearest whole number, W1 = 98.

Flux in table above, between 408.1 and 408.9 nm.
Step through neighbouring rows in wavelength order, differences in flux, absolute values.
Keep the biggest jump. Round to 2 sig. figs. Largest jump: 0.50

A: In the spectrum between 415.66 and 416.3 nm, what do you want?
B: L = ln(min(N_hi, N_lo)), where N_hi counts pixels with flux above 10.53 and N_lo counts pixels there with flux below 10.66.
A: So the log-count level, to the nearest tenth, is 0.7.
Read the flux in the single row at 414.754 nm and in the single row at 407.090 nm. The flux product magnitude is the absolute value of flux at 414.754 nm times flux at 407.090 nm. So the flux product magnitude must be 111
